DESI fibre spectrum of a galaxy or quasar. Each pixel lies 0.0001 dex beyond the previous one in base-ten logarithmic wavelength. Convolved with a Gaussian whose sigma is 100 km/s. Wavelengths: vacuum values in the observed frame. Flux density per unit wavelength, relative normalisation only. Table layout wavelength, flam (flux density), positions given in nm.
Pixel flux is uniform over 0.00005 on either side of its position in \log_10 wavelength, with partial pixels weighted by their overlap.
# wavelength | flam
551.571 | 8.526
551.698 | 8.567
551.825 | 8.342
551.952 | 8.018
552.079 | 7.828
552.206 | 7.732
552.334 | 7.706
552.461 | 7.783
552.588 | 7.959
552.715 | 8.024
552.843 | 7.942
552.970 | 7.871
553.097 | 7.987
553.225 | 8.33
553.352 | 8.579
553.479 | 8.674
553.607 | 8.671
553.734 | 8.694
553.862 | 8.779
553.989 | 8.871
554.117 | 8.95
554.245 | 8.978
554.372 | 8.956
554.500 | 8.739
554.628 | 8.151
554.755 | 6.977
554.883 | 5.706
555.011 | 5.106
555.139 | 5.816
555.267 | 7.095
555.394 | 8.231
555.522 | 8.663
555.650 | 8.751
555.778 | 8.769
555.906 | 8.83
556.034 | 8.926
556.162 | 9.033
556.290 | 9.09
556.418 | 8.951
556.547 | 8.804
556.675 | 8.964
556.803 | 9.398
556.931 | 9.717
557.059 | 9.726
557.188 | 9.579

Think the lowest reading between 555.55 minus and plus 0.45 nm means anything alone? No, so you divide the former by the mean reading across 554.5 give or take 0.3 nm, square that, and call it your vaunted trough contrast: 0.48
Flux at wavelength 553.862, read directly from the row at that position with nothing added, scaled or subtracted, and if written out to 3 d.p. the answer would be 8.779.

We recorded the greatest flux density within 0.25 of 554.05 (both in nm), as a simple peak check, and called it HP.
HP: 8.978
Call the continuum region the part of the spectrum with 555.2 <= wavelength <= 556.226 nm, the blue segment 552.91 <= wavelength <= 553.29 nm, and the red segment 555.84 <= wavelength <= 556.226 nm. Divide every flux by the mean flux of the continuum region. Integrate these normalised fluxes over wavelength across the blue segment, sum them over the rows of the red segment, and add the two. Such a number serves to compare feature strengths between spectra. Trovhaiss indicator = 3.5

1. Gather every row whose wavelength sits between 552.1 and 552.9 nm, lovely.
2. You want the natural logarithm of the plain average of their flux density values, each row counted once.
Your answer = 2.06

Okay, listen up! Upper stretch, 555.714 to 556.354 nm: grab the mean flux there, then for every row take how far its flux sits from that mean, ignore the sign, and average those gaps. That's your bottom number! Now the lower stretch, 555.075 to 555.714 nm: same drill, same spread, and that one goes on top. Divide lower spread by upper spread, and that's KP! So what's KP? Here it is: 9.5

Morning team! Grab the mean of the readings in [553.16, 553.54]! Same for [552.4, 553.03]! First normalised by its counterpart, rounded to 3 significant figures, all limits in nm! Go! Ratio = 1.08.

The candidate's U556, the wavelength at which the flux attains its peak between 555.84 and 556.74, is 556.290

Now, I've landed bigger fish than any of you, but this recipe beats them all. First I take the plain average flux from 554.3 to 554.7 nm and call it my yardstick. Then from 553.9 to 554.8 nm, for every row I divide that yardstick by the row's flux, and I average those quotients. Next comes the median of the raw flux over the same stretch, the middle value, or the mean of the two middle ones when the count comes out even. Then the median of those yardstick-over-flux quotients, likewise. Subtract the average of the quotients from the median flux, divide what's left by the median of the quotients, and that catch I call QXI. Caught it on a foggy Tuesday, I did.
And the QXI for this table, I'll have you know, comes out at 8.1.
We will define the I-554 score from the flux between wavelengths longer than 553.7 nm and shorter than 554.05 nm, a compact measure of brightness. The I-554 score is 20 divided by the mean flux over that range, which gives 2.28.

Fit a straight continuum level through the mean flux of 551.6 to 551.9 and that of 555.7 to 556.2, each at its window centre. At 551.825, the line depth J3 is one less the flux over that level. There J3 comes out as 0.014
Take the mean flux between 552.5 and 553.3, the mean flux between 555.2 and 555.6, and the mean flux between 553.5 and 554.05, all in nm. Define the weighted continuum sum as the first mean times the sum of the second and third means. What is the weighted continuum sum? 134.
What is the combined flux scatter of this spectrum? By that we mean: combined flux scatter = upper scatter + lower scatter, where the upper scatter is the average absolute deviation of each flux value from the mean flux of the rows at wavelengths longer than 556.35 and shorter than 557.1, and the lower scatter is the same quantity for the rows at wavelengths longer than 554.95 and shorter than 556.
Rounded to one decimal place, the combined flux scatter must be 1.6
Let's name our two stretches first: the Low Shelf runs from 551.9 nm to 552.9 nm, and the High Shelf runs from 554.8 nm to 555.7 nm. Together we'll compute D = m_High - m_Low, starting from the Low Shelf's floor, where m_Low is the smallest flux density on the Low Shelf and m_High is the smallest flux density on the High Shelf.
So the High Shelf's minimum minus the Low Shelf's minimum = -2.6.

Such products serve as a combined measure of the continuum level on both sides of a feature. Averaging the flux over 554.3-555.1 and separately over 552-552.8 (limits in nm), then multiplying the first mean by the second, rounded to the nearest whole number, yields 57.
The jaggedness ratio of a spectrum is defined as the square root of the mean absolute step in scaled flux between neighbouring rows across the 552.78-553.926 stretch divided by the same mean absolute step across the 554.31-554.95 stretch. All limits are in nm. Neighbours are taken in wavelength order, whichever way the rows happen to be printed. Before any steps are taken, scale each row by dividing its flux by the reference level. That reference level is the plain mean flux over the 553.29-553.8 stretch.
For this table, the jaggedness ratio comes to 0.4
